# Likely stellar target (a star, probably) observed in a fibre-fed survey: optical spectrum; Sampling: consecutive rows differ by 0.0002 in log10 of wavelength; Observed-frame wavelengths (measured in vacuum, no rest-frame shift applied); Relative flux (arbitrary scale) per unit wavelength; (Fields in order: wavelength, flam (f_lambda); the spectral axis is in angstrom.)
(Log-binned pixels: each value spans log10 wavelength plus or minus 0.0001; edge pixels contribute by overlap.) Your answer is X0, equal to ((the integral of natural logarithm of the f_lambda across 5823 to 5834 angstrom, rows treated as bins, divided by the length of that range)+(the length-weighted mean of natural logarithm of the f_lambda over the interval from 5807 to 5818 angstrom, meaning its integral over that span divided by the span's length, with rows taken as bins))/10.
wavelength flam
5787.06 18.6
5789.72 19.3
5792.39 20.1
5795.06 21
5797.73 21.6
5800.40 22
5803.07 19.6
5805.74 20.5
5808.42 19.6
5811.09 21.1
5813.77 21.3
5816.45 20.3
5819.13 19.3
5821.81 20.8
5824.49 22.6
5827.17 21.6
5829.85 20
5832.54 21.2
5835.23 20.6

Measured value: 0.608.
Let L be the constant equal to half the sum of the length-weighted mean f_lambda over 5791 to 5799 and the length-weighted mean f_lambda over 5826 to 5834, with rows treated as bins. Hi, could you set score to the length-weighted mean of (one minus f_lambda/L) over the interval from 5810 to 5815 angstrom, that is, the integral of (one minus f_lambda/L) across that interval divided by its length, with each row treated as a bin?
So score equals -0.015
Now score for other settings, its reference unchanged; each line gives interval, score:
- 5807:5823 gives 0.023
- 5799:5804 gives -0.001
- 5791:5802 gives -0.012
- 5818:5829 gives -0.008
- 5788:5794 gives 0.057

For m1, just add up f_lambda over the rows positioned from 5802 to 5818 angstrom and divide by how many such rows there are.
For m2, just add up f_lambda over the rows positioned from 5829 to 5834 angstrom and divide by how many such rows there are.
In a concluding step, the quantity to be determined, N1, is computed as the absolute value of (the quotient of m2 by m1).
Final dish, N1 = 1.010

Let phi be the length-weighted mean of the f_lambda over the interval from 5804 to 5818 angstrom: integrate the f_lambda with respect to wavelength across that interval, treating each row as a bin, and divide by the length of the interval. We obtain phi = 20.5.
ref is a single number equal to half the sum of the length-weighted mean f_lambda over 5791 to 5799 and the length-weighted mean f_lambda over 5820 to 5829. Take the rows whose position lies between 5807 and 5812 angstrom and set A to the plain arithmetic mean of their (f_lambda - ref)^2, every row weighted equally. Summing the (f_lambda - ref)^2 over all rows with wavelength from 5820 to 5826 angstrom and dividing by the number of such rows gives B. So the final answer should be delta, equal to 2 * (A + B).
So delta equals 4.7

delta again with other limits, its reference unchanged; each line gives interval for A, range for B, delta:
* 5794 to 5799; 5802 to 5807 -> 3.1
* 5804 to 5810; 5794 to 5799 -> 3.1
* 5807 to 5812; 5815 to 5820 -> 6.7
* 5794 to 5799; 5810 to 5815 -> 0.2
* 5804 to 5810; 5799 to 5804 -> 6.1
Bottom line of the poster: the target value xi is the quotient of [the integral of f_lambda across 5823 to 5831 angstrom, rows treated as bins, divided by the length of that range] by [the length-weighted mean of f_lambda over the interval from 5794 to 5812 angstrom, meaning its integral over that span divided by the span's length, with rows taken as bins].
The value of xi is 1.03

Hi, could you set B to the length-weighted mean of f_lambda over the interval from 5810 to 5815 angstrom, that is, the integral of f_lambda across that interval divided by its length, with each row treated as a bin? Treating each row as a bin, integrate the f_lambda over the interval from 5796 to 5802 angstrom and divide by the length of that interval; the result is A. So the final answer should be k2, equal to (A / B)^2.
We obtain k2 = 1.04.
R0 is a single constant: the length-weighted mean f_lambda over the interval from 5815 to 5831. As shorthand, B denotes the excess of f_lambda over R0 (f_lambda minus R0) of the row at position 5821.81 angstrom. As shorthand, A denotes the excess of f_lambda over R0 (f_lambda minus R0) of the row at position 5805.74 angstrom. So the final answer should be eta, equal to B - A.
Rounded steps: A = -0.3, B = 0.0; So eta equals 0.3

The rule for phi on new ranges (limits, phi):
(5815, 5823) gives 20.1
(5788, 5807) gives 20.6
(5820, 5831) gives 21.2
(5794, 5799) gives 21.3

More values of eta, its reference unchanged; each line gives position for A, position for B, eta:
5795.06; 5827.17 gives 0.6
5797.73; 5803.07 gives -2.0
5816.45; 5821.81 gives 0.5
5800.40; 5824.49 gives 0.6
